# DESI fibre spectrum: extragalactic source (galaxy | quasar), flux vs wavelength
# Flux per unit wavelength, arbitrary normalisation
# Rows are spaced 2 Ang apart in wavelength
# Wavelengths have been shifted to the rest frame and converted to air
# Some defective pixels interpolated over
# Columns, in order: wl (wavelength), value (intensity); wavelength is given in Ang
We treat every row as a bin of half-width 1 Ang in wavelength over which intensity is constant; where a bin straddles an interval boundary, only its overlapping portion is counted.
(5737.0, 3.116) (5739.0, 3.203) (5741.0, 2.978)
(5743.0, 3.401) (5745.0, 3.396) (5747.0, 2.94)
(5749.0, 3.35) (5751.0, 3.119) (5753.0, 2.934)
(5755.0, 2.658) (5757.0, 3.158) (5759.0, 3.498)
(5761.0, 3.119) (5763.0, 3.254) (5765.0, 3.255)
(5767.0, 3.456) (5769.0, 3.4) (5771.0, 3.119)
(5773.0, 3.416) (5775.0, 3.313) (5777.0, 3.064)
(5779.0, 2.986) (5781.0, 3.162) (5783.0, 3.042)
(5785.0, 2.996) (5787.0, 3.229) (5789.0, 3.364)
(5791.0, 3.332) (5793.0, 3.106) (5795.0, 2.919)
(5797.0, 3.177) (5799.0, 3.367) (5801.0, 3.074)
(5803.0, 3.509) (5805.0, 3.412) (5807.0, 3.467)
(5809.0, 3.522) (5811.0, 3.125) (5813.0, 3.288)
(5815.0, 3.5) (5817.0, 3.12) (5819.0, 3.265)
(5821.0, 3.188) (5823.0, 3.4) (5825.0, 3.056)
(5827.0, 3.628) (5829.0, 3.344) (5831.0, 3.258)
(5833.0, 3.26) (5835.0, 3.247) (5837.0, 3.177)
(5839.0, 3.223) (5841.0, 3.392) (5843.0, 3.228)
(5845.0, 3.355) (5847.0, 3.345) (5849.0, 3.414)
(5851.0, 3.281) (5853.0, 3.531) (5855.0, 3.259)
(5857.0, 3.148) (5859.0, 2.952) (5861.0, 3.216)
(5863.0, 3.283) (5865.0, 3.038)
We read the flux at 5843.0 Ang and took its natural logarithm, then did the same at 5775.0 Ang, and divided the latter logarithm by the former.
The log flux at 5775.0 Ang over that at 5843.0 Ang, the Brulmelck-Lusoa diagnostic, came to 1.02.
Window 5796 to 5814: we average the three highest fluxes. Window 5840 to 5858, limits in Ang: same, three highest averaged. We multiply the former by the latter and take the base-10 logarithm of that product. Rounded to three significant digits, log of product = 1.08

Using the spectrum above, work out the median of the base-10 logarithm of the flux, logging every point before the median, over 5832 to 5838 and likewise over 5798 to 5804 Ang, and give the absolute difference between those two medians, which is 0.016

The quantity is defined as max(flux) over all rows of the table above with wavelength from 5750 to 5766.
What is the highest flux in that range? 3.498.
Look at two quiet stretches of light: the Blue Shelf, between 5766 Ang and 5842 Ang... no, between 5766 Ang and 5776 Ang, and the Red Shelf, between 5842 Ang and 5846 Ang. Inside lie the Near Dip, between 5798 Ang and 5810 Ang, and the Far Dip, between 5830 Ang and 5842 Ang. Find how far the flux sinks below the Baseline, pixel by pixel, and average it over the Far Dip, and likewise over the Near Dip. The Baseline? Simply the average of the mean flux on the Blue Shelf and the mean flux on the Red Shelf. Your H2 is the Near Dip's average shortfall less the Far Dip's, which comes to -0.13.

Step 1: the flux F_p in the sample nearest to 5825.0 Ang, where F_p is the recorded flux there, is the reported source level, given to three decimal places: 3.056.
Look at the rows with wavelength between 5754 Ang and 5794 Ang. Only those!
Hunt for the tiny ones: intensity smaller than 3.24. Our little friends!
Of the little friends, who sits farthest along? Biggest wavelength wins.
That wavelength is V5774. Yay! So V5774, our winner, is 5793.0 Ang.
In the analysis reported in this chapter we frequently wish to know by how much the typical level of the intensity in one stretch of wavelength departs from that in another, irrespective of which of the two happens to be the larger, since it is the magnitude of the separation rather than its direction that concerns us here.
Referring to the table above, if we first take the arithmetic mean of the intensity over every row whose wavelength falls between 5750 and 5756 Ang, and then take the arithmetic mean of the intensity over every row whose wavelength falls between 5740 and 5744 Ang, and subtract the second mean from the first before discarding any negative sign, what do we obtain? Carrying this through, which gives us 0.29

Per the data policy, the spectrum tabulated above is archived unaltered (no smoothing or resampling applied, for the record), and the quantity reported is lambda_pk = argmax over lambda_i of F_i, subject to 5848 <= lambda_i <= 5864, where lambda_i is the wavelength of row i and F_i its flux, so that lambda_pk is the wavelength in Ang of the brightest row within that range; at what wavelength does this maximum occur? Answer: 5853.0 Ang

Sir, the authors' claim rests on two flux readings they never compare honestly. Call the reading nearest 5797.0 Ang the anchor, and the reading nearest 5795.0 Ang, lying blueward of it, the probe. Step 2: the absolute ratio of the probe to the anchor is 0.92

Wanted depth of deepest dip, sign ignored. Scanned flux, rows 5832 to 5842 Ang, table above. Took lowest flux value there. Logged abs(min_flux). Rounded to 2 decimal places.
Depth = 3.18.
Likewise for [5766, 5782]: 2.99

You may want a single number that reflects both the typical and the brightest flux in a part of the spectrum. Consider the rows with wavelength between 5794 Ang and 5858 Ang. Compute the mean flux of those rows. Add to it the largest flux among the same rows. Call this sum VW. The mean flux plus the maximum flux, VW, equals 6.92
